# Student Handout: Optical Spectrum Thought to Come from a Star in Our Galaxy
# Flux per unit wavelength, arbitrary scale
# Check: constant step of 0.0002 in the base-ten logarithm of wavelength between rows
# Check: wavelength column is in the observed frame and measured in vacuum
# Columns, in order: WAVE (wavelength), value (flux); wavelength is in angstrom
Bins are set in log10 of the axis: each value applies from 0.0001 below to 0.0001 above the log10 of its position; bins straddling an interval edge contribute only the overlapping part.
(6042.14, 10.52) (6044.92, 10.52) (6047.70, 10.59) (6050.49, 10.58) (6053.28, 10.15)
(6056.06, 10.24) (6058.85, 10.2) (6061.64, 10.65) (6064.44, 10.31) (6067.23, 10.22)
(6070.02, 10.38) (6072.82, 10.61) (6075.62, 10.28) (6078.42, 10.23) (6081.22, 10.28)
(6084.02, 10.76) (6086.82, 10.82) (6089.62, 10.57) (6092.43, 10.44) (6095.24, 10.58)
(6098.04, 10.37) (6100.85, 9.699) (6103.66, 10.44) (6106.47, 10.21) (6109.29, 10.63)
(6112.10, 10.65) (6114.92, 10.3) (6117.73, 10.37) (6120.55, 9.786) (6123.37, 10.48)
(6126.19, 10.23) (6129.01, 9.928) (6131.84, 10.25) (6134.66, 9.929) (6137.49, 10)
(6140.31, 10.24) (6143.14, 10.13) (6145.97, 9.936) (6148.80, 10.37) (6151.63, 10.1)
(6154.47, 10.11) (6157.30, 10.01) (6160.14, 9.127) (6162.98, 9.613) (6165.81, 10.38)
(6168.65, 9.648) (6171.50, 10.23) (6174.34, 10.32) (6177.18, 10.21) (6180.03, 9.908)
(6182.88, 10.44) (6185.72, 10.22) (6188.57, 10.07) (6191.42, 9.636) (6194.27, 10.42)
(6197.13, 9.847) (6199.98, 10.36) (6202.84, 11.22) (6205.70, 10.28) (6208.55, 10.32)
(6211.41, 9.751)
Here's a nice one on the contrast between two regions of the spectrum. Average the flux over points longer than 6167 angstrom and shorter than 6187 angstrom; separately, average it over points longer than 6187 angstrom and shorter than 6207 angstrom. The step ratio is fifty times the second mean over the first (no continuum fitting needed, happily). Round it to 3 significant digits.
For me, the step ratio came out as 50.6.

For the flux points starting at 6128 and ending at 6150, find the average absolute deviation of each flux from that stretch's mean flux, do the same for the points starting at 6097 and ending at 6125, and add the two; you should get 0.39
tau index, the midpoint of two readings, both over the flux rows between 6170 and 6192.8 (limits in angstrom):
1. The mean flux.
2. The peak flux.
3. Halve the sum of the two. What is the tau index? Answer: 10.3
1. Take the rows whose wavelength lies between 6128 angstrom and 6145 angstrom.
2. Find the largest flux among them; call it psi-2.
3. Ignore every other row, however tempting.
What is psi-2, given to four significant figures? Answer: 10.25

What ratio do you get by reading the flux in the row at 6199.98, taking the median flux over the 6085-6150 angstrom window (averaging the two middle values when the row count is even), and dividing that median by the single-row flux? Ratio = 0.99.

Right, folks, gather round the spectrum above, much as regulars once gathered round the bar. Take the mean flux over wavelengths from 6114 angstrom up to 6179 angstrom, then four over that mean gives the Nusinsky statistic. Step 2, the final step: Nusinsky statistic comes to 0.397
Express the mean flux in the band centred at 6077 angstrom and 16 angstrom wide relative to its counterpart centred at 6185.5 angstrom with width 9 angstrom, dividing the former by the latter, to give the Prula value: 1.02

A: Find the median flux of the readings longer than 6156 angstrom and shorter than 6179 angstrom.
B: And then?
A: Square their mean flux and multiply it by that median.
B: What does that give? 999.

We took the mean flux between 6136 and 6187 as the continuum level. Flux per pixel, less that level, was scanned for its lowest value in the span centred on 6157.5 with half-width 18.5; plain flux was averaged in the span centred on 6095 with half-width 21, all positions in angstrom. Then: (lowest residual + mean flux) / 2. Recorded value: 4.74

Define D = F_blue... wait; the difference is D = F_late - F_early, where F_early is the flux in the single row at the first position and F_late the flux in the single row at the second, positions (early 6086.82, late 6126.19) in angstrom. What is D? -0.6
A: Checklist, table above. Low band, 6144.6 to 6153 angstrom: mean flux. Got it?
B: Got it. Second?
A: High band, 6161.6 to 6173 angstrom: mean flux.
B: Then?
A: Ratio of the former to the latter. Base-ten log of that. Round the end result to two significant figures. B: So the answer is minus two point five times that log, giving -0.018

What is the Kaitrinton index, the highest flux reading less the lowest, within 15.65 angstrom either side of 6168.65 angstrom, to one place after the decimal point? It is 1.3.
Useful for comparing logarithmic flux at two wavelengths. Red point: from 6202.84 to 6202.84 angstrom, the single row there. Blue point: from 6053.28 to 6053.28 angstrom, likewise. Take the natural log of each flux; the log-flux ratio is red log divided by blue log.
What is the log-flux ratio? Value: 1.04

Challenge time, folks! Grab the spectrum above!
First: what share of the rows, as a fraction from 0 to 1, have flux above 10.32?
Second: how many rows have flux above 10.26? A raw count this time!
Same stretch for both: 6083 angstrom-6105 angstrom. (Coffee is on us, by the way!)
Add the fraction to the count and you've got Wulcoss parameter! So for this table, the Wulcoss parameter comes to 7.9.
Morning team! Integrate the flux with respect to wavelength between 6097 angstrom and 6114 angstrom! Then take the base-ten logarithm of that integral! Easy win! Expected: 2.24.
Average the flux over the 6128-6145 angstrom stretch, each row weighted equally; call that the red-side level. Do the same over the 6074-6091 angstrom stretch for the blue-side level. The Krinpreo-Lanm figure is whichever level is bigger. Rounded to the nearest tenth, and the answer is 10.5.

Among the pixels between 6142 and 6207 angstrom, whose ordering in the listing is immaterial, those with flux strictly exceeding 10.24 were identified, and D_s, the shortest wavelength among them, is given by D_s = 6148.80 angstrom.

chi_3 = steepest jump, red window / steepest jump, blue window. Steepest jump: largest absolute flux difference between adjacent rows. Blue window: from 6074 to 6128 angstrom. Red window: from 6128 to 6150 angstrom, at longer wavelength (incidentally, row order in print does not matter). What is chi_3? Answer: 0.6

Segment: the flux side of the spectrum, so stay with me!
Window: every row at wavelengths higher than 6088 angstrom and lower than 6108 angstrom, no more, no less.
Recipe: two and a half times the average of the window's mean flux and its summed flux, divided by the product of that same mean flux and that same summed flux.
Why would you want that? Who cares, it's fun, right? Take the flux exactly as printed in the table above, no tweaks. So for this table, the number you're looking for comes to 0.138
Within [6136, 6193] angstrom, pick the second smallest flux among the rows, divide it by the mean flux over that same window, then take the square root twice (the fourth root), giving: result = 0.9893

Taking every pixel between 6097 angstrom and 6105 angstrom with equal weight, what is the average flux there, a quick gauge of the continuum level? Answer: 10.2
